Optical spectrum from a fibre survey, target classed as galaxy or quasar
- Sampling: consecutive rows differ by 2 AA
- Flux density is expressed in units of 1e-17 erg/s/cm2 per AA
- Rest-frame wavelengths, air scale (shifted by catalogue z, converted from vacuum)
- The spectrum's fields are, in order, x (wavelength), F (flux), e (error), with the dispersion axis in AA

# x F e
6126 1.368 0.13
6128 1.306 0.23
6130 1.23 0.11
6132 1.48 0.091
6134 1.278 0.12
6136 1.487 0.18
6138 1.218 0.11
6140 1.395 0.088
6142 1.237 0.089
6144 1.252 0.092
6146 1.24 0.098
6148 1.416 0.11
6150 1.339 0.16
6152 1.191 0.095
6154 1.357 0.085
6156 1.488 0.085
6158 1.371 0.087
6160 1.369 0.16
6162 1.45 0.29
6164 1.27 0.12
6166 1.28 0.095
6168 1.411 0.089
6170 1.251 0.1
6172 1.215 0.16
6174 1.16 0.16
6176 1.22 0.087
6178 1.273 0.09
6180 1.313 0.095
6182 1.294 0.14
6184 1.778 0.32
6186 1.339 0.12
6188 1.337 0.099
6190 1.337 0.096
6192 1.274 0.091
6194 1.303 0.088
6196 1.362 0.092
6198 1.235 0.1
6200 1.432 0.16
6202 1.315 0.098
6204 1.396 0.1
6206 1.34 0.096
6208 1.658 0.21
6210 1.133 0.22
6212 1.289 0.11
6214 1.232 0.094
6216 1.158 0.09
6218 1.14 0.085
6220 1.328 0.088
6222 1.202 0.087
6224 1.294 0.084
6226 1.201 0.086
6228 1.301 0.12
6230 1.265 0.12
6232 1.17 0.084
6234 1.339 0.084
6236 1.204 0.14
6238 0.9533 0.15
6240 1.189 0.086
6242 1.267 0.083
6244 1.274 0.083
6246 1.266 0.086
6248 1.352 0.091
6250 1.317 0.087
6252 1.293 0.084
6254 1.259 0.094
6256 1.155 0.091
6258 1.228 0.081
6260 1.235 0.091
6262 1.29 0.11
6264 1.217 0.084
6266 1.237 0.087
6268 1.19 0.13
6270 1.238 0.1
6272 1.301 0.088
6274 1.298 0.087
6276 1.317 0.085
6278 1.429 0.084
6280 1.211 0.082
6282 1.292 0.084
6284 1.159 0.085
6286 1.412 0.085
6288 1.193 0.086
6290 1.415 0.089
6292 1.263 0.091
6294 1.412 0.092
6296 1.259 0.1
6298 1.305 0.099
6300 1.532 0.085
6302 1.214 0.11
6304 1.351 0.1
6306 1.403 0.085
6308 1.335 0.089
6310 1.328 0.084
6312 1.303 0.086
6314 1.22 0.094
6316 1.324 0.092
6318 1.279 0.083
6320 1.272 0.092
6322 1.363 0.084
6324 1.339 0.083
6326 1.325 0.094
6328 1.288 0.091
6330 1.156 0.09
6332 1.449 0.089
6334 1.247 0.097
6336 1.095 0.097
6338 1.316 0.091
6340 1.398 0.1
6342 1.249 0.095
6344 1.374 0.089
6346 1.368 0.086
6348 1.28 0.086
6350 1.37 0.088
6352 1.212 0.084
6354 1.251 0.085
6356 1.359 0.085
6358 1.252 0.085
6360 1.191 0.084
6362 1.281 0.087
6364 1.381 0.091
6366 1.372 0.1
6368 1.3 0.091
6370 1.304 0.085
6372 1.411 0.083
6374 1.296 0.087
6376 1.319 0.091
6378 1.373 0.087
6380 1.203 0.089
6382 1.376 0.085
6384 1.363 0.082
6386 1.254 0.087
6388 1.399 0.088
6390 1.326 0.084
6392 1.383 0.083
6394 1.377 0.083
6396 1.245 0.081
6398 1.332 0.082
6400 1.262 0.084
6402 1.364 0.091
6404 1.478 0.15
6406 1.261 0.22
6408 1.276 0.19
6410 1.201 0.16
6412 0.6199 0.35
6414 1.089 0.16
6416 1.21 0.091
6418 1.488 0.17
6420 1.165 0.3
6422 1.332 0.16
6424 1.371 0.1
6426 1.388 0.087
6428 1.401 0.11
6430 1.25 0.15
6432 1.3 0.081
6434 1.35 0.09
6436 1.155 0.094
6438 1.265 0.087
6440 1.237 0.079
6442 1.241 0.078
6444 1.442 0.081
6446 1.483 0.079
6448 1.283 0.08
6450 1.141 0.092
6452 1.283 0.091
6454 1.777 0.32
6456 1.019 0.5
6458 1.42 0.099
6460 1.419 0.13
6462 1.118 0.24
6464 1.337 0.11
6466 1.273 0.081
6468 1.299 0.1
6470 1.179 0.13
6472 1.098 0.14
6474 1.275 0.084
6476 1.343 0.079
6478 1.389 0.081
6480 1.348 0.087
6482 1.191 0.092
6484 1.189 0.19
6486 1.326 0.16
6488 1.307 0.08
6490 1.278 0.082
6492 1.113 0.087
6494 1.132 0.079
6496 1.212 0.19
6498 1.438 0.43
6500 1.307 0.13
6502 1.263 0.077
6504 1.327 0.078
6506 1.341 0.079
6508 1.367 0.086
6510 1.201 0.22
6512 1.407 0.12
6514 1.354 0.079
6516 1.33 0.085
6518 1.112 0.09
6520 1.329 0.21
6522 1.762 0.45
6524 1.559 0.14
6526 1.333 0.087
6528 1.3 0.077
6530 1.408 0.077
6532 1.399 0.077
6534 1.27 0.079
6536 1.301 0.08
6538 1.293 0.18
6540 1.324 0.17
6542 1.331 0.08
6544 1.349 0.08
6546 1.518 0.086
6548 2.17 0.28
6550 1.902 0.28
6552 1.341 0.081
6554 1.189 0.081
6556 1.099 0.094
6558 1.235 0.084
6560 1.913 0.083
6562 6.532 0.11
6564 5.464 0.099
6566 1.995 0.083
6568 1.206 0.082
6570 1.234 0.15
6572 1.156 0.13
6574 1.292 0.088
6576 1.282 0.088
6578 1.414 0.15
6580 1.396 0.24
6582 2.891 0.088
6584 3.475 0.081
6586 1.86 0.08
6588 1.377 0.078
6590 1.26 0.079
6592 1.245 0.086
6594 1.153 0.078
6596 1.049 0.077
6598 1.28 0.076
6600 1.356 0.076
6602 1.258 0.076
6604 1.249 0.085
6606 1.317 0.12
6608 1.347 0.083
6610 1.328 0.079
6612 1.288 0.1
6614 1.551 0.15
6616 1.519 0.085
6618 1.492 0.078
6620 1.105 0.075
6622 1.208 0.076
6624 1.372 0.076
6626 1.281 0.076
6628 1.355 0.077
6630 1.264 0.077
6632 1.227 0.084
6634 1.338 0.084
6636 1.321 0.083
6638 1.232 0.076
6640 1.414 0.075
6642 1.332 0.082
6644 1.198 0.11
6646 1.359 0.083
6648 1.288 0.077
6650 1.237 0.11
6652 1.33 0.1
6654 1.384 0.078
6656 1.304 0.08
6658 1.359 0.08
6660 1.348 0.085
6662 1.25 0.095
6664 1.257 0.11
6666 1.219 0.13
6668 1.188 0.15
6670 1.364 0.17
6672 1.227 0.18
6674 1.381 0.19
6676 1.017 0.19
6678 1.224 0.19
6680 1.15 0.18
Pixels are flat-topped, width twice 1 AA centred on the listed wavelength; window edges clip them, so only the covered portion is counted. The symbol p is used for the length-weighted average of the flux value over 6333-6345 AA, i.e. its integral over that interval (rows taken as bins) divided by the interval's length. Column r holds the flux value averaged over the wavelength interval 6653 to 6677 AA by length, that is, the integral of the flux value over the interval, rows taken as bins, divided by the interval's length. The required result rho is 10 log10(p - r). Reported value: -23.0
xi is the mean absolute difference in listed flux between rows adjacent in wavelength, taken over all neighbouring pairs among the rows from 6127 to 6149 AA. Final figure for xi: 0.15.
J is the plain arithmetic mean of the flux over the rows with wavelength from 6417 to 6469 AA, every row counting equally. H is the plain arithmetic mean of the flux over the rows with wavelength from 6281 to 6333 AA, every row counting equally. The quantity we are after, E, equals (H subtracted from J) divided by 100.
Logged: 0.0000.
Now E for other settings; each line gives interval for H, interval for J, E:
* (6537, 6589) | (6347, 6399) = -0.0062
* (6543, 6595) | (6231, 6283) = -0.0067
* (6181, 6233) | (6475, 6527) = 0.0001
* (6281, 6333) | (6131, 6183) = 0.0000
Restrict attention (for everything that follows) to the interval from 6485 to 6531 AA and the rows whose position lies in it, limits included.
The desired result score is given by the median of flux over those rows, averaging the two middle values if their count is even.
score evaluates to 1.33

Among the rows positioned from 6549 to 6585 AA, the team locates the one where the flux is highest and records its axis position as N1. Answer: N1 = 6562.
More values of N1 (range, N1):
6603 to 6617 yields 6614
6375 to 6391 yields 6388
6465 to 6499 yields 6498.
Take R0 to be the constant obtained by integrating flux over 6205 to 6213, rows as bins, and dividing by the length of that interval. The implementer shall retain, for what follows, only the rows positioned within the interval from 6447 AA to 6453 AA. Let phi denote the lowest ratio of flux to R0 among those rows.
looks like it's 0.84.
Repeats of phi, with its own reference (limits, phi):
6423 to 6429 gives 1.01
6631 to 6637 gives 0.91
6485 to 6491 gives 0.94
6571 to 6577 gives 0.85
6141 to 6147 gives 0.91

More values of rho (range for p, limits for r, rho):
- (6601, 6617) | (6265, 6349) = -12.7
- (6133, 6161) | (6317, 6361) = -14.1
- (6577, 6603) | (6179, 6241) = -4.9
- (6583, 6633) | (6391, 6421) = -8.0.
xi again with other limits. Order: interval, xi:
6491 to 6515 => 0.09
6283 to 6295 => 0.20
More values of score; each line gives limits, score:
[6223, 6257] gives 1.27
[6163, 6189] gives 1.28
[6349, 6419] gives 1.30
